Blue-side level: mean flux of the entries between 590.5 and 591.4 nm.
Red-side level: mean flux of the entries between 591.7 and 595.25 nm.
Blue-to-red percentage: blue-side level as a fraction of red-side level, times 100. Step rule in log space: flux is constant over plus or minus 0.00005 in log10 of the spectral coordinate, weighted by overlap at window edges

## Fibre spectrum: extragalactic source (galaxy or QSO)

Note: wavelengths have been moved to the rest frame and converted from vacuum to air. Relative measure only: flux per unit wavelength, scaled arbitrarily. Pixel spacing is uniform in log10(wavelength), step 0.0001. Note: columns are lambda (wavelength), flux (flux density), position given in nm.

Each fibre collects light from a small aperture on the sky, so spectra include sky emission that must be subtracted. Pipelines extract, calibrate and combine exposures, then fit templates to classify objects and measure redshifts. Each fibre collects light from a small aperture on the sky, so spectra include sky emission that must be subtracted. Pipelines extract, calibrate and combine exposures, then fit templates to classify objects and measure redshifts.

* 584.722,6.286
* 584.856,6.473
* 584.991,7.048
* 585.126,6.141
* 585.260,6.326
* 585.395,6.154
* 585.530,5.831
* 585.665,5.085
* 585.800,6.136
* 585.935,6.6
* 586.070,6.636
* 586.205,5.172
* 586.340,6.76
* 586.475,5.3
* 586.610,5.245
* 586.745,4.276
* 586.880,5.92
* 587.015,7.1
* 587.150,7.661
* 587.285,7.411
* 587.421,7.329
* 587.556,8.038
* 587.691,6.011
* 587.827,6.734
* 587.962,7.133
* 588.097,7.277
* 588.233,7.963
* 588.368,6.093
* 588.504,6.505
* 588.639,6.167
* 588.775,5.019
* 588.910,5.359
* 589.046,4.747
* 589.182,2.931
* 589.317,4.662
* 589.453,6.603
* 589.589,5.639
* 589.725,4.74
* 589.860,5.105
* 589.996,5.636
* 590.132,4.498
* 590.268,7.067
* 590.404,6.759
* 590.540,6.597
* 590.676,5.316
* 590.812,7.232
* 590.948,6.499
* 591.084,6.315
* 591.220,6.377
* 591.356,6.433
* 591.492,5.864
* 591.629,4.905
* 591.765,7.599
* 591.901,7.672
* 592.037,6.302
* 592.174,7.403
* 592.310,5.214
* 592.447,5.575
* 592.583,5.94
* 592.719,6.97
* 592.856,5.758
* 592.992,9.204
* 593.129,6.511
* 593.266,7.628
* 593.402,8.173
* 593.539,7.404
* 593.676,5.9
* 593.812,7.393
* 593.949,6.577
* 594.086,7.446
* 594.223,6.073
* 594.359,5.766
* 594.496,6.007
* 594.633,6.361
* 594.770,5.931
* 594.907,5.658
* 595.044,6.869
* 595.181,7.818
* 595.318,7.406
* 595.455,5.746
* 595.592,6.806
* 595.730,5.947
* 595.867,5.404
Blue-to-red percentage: 95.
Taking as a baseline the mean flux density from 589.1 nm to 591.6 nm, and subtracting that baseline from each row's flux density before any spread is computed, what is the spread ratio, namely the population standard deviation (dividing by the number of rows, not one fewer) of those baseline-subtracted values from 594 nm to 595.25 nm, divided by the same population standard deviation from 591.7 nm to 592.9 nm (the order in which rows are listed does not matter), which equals 0.82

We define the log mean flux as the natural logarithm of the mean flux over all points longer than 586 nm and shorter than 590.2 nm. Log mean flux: 1.79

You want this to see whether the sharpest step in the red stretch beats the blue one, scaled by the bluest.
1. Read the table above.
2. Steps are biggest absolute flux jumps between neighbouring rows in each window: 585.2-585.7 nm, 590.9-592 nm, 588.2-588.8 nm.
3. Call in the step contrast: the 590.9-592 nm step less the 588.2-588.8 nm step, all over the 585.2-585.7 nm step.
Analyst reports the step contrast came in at 1.1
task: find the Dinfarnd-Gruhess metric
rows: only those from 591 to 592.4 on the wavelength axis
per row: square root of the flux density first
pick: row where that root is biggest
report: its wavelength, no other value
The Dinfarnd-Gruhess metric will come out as 591.901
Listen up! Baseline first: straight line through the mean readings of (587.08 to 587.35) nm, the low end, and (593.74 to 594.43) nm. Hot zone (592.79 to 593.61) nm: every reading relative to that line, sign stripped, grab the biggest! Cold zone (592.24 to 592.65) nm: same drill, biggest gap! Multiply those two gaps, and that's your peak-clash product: 4.0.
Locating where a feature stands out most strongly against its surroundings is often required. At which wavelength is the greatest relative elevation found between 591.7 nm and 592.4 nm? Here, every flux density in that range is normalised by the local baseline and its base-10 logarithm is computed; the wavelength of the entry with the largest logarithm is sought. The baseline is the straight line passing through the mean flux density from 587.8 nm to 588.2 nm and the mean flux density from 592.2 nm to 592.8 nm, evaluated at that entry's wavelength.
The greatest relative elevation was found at 591.901 nm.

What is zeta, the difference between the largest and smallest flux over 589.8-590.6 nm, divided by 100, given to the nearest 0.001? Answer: 0.026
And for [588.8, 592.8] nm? 0.047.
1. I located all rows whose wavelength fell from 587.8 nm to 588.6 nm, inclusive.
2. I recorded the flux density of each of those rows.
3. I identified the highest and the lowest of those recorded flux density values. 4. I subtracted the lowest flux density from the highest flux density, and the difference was 1.9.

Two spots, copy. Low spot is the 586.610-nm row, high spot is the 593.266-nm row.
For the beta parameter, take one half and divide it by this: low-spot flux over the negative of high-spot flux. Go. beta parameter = -0.73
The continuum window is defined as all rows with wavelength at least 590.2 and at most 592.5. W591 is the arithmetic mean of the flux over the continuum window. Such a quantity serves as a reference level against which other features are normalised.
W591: 6.42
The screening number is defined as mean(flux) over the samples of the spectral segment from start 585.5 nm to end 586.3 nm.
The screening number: 5.9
